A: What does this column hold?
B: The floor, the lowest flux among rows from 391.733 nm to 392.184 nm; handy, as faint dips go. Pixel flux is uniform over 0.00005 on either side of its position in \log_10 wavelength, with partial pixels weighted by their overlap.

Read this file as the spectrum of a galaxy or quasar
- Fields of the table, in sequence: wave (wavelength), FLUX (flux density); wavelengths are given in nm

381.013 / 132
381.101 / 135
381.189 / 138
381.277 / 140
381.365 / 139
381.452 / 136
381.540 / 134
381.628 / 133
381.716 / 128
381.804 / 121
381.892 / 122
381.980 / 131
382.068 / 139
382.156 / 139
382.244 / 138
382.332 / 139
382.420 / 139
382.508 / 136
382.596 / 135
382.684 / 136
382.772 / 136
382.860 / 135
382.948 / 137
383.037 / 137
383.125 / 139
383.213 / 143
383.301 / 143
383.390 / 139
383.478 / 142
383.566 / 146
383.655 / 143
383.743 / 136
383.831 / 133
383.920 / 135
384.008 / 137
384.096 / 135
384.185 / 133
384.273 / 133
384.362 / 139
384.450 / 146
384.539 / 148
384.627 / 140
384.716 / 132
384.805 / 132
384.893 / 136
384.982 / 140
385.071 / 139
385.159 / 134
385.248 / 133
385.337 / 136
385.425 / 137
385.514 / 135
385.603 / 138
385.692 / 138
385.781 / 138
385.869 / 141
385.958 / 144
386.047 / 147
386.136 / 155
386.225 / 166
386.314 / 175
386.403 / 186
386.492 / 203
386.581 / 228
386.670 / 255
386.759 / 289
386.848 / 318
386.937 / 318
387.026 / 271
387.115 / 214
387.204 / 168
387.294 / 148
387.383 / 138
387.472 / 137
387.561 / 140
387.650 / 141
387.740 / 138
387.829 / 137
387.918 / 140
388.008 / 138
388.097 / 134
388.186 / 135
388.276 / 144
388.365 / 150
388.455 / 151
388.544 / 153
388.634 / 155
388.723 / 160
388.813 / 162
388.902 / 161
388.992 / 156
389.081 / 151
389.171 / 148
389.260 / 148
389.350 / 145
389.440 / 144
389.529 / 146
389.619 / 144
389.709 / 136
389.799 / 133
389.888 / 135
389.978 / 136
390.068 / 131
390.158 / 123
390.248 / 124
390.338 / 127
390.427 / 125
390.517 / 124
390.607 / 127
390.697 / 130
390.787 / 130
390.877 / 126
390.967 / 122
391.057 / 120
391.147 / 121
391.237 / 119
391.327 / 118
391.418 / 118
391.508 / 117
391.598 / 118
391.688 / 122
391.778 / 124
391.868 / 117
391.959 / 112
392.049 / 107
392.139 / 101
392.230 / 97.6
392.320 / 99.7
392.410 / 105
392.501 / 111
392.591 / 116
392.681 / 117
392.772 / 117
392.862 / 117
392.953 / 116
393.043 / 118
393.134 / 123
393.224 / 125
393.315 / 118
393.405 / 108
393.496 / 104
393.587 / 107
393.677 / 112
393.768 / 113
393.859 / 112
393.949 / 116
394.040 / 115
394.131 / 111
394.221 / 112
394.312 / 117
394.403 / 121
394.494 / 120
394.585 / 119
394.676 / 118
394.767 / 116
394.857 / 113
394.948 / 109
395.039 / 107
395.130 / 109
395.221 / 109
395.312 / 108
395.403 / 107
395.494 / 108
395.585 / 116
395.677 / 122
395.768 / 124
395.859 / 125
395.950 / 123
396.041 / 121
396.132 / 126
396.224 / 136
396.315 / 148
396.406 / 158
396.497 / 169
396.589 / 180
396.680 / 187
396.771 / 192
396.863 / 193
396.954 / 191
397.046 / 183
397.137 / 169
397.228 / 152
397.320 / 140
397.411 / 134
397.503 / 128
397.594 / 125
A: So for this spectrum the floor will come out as 101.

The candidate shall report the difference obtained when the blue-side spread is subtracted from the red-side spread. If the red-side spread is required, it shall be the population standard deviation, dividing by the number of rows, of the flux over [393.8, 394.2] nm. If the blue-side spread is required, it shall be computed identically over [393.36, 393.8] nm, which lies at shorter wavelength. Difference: -1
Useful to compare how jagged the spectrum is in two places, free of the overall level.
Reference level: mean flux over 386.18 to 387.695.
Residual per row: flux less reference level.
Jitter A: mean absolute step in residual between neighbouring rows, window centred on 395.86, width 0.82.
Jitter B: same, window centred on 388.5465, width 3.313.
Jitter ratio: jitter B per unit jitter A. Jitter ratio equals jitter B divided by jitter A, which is 1.7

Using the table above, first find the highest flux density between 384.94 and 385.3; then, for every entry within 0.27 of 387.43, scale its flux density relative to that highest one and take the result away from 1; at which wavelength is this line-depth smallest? 387.204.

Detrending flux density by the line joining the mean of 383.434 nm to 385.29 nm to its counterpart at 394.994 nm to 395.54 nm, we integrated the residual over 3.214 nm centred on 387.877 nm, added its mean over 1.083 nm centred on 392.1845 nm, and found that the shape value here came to 143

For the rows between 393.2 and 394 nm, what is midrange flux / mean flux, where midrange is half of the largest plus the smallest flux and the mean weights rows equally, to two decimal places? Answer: 1.02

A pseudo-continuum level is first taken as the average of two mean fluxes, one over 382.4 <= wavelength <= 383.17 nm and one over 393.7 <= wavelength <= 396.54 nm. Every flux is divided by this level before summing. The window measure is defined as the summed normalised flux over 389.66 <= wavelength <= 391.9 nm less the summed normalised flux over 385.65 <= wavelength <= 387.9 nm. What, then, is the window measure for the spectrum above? -12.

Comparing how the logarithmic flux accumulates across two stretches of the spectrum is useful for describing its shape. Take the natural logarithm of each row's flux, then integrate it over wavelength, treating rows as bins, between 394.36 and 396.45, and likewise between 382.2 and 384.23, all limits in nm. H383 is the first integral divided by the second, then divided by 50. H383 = 0.0200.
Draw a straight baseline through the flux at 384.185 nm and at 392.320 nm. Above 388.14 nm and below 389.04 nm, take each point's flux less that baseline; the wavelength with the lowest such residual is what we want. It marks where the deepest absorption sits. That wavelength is 388.186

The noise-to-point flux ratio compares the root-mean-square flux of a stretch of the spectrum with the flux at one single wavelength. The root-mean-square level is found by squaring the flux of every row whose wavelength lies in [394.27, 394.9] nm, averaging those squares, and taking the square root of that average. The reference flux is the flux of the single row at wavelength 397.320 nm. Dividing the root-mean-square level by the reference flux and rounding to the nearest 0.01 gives 0.84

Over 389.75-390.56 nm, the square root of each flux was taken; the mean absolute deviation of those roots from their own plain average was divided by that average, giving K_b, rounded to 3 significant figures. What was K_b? 0.0175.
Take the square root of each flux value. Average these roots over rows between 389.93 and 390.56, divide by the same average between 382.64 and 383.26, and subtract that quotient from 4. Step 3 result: 3.04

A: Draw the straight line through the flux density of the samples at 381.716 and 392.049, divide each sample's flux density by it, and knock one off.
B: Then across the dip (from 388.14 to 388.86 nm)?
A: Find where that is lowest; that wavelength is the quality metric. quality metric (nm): 388.186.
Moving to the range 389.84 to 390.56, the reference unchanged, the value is 390.158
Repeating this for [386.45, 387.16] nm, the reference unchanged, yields 386.492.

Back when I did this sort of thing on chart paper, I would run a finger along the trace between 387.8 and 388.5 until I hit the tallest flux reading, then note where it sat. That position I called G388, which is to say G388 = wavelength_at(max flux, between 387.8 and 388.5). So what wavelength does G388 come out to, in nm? 388.455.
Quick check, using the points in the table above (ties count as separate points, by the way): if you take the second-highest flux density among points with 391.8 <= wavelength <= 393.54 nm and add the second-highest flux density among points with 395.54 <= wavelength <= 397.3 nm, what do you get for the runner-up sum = 315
